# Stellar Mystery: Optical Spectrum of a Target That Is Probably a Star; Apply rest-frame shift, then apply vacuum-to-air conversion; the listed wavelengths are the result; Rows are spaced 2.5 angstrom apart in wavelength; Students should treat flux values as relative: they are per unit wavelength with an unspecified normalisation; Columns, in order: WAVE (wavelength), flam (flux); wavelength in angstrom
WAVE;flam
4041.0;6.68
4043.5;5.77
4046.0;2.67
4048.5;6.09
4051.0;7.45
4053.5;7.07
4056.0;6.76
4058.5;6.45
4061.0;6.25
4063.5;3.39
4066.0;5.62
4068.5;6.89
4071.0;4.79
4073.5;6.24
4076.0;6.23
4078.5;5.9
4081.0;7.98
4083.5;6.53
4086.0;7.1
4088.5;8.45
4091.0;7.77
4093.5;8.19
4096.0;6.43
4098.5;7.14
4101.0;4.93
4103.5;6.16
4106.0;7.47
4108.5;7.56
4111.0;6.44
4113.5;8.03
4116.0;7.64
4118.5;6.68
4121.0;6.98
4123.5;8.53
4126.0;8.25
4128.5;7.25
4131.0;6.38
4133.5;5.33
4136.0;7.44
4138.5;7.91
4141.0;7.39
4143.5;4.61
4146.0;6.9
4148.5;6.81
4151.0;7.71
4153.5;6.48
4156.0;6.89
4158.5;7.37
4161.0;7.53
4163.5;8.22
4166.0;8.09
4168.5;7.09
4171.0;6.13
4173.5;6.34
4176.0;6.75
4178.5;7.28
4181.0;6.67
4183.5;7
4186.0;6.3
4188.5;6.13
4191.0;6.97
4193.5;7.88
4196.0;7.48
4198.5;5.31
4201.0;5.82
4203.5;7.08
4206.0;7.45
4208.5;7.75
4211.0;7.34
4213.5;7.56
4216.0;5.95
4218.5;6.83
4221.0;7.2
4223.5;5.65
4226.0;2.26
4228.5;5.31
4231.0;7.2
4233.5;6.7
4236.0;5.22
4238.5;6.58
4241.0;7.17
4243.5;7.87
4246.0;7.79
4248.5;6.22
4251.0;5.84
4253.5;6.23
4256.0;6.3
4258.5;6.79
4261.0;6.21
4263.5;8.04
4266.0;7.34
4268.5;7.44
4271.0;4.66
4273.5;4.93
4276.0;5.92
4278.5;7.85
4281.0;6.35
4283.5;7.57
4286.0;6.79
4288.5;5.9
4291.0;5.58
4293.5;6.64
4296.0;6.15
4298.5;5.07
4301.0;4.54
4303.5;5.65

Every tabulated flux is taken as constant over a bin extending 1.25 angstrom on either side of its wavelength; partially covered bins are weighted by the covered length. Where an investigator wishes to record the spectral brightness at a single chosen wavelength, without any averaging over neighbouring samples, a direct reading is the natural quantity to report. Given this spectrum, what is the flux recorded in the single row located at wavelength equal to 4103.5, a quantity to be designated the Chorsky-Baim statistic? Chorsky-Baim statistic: 6.16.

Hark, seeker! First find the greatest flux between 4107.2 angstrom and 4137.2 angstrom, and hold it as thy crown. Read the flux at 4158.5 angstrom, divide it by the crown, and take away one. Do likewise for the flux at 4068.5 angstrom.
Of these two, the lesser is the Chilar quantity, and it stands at -0.19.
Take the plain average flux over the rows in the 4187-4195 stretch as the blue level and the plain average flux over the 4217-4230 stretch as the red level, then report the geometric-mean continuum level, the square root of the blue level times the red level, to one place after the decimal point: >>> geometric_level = 6.2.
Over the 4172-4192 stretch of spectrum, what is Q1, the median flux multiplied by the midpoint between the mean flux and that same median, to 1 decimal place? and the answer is 44.9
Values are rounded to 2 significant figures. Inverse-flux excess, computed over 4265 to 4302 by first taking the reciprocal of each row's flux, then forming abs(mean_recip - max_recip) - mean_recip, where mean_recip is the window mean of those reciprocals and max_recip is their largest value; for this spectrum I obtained -0.11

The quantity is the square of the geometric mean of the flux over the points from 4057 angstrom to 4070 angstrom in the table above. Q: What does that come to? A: 31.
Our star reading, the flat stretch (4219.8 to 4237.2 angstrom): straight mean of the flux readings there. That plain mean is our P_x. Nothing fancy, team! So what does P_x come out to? 5.65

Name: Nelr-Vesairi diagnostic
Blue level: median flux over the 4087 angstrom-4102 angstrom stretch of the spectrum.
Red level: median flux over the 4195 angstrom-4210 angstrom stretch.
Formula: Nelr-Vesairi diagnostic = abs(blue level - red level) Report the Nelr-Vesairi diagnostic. 0.2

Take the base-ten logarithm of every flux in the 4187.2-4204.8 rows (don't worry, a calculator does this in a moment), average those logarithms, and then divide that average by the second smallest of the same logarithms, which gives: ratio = 1.07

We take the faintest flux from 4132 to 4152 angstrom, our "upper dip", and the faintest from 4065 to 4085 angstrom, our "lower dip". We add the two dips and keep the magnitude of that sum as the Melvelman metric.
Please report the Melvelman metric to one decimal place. 9.4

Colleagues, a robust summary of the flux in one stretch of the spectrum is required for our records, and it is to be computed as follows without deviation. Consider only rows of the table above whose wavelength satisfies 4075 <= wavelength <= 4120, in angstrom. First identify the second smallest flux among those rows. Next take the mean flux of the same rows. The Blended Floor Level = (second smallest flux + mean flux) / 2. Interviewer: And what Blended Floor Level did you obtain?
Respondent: 6.5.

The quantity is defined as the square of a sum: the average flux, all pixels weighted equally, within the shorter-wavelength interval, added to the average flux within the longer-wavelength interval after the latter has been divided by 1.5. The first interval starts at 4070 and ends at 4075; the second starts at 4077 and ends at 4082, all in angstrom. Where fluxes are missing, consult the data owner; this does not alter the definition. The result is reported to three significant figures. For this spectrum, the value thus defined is 103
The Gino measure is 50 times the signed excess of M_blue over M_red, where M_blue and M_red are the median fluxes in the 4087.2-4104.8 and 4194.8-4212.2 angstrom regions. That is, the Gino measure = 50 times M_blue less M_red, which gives -10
